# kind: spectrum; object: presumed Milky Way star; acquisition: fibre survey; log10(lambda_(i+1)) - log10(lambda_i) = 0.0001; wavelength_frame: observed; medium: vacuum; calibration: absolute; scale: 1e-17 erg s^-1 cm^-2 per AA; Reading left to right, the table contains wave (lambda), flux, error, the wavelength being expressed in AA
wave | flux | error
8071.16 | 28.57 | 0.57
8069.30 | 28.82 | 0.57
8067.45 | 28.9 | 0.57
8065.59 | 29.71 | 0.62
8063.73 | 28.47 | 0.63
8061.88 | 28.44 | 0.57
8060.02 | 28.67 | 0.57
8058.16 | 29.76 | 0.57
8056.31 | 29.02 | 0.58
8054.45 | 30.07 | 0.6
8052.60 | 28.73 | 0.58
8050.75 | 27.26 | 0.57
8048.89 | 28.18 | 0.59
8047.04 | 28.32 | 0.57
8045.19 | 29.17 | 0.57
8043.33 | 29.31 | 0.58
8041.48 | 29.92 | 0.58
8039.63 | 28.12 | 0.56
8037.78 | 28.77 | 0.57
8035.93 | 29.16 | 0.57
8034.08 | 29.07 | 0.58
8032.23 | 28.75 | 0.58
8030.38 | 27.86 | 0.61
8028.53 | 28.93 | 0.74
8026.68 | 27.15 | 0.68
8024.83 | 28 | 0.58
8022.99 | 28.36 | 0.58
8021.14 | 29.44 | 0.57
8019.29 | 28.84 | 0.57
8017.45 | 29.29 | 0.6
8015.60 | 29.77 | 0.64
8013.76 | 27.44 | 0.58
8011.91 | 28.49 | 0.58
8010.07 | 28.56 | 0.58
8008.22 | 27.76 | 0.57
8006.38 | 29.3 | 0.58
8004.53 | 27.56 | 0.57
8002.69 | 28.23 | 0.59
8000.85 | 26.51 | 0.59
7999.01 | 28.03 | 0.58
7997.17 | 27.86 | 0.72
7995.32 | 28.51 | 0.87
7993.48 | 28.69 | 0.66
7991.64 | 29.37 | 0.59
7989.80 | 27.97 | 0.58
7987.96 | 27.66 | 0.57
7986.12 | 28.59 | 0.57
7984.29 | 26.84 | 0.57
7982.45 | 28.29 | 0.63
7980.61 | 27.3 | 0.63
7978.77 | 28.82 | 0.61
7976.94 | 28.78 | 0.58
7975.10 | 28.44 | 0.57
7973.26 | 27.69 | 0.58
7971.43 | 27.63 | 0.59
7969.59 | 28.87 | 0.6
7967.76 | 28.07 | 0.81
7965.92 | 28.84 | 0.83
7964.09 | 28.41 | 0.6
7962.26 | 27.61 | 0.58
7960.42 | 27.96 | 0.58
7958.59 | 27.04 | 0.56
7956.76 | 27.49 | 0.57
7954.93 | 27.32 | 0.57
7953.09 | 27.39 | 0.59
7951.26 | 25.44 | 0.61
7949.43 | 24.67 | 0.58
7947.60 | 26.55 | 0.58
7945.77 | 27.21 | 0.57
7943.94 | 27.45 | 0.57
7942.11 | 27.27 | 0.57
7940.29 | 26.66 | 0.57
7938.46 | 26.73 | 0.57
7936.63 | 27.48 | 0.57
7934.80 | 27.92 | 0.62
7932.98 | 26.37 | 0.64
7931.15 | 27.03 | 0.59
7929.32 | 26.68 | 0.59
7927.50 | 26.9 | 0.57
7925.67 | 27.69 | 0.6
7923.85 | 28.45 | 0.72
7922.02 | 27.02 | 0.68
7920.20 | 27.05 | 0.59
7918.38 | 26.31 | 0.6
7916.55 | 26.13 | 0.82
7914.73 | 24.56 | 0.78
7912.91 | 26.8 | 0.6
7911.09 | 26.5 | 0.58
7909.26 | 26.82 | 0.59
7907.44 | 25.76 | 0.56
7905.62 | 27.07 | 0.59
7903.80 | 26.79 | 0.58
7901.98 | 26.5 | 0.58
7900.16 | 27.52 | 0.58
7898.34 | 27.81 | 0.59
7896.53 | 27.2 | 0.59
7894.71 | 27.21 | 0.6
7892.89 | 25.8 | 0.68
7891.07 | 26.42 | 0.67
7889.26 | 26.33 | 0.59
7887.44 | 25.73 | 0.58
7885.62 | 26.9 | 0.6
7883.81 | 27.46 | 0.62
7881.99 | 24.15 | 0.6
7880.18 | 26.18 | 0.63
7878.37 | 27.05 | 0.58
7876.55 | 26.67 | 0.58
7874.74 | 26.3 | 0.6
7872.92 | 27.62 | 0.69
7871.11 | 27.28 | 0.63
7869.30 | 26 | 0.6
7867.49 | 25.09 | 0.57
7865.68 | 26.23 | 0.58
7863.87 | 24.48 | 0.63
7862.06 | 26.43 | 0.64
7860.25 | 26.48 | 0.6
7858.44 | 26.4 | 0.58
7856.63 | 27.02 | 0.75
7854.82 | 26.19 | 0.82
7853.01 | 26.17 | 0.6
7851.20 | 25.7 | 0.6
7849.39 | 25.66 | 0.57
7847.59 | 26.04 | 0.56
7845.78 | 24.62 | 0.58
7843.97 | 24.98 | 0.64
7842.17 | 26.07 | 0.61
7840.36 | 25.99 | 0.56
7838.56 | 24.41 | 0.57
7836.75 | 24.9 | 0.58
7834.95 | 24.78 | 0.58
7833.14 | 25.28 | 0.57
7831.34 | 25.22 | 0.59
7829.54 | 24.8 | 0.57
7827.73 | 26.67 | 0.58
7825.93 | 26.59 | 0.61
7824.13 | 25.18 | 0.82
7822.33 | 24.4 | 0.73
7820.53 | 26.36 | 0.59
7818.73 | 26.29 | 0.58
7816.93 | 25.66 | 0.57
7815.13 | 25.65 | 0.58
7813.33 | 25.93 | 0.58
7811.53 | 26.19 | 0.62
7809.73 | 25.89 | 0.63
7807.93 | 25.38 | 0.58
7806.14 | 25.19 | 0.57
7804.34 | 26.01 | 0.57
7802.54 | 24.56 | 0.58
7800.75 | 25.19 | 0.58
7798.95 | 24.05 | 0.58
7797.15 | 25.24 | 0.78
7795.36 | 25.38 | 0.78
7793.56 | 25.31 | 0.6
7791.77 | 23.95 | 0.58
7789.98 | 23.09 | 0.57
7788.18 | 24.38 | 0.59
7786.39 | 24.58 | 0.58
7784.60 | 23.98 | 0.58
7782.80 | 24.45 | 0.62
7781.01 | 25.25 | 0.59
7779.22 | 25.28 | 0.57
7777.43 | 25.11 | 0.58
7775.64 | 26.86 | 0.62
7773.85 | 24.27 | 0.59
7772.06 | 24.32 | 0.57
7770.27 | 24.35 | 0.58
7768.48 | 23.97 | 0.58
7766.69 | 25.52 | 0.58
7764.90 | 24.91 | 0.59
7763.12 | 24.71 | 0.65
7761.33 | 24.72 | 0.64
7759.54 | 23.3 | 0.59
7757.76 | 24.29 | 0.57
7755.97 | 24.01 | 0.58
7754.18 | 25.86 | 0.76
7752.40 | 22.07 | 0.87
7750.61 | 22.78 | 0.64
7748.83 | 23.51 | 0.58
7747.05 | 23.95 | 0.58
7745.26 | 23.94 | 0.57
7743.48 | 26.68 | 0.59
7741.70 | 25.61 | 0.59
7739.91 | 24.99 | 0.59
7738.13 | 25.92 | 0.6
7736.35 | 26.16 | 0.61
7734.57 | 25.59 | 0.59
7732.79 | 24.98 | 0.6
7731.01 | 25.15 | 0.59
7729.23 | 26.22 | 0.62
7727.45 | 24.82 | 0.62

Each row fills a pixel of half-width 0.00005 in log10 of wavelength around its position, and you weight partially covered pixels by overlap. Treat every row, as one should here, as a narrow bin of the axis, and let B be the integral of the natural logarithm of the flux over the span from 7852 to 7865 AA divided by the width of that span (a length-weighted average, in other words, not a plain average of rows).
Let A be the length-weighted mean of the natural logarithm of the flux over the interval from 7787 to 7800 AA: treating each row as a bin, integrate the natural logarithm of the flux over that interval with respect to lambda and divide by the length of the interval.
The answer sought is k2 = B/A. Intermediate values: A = 3.20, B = 3.26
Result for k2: 1.02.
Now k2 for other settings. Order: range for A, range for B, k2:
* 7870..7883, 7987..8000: 1.02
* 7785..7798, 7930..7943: 1.03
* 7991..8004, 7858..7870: 0.97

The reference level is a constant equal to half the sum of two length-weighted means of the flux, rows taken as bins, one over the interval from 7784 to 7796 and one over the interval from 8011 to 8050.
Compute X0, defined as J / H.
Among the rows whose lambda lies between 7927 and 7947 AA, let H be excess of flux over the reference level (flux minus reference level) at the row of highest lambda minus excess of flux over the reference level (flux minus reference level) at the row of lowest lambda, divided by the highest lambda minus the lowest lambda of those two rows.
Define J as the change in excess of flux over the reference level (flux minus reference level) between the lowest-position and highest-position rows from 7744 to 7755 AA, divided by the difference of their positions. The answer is 12.7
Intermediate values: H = 0.017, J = 0.215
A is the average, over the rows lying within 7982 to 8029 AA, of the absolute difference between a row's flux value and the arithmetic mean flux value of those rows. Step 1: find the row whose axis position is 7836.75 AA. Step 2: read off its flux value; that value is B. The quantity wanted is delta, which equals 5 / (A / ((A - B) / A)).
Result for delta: -289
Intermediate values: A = 0.648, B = 24.9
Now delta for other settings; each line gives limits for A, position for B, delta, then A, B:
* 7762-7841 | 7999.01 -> -314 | 0.660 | 28.03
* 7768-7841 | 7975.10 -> -298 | 0.683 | 28.44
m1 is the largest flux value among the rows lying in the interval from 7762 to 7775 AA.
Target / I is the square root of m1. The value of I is 5.05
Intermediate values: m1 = 25.52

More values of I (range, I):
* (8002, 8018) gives 5.46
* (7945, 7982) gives 5.37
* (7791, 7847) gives 5.16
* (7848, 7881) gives 5.26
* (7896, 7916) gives 5.27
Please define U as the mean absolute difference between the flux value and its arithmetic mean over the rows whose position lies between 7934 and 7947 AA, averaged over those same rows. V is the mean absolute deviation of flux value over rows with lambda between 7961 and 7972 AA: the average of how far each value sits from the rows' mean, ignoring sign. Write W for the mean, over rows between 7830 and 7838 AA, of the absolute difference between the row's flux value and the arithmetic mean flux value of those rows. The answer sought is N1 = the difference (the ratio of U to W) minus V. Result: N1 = 1.1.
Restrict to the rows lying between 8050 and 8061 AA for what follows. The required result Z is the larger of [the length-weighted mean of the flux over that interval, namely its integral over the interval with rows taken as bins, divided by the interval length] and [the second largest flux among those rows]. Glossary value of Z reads 29.8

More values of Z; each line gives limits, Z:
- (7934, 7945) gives 27.5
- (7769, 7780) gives 25.3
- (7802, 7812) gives 26.0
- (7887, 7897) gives 27.2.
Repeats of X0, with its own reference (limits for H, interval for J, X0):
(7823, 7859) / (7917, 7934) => 0.1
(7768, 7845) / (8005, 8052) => -3.4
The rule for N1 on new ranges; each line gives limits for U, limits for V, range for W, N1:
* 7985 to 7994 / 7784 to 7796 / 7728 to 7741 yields 0.5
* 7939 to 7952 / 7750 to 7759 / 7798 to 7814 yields 0.3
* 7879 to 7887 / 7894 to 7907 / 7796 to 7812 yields 1.7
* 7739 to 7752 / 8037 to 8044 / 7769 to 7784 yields 1.1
